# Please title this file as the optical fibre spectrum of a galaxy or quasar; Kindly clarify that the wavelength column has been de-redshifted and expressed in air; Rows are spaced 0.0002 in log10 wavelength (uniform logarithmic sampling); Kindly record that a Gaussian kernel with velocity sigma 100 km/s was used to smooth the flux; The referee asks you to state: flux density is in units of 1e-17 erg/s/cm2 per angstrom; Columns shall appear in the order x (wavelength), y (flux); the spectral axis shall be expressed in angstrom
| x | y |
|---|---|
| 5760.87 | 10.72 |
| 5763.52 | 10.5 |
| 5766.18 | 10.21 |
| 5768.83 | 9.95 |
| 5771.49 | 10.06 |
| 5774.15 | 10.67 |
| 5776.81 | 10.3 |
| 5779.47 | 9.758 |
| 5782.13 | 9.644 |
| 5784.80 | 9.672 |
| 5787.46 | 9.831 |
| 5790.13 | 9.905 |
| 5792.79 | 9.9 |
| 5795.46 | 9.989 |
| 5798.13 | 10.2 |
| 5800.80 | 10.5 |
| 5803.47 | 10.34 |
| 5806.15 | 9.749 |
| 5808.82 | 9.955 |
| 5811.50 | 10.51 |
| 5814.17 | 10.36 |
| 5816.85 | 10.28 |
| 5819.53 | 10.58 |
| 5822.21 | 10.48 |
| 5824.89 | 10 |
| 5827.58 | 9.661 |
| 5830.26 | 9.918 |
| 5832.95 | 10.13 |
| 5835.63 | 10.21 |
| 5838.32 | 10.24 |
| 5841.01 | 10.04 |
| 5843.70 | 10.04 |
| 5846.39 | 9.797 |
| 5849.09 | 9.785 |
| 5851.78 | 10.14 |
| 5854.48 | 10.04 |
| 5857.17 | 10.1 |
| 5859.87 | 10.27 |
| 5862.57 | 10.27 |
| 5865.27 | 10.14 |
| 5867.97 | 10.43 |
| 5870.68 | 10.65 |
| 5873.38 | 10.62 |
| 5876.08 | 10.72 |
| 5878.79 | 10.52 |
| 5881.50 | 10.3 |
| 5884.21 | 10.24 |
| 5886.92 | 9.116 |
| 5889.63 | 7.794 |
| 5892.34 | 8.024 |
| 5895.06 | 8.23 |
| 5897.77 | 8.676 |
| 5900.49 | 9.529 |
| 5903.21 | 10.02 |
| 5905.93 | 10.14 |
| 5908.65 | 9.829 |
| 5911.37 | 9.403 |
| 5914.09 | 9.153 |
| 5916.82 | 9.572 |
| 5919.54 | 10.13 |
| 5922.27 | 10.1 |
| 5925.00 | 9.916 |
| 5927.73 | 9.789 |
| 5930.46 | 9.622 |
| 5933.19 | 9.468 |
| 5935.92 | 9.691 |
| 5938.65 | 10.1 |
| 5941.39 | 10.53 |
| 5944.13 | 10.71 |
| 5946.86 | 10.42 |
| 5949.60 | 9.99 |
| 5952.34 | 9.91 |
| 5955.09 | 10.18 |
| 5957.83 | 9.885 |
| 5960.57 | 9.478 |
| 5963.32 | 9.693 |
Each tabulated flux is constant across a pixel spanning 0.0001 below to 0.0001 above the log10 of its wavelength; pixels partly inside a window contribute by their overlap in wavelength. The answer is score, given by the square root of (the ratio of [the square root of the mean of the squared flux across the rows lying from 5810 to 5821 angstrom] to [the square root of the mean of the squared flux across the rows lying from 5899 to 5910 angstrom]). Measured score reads 1.03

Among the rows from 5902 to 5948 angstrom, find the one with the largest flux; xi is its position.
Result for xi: 5944.13 angstrom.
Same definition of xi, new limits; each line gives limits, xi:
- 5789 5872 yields 5870.68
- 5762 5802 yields 5774.15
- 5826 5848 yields 5838.32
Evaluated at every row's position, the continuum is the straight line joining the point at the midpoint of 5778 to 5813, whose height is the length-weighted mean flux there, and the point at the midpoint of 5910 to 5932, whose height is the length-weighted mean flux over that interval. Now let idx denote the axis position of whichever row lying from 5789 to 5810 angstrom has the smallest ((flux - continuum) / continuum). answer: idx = 5806.15 angstrom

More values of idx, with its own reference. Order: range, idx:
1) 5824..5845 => 5827.58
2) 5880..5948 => 5889.63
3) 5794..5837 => 5827.58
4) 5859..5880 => 5865.27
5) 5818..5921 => 5889.63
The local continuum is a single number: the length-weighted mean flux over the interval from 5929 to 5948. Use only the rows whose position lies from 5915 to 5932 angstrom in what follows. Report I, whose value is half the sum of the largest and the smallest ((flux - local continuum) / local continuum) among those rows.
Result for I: -0.02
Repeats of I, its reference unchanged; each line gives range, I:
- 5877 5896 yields -0.09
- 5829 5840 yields 0.00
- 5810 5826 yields 0.02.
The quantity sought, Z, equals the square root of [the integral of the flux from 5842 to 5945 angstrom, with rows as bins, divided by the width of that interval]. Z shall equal 3.13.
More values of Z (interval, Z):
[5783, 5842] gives 3.18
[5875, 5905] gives 3.06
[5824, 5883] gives 3.19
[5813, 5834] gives 3.19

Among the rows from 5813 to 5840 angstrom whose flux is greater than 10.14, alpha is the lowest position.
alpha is 5814.17 angstrom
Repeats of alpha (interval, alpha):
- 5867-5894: 5867.97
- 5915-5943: 5941.39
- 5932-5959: 5941.39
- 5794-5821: 5798.13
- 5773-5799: 5774.15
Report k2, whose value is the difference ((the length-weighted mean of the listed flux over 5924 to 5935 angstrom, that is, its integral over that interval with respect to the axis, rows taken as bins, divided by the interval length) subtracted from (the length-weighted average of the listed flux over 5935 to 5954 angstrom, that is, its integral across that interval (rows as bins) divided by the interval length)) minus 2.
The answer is -1.49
